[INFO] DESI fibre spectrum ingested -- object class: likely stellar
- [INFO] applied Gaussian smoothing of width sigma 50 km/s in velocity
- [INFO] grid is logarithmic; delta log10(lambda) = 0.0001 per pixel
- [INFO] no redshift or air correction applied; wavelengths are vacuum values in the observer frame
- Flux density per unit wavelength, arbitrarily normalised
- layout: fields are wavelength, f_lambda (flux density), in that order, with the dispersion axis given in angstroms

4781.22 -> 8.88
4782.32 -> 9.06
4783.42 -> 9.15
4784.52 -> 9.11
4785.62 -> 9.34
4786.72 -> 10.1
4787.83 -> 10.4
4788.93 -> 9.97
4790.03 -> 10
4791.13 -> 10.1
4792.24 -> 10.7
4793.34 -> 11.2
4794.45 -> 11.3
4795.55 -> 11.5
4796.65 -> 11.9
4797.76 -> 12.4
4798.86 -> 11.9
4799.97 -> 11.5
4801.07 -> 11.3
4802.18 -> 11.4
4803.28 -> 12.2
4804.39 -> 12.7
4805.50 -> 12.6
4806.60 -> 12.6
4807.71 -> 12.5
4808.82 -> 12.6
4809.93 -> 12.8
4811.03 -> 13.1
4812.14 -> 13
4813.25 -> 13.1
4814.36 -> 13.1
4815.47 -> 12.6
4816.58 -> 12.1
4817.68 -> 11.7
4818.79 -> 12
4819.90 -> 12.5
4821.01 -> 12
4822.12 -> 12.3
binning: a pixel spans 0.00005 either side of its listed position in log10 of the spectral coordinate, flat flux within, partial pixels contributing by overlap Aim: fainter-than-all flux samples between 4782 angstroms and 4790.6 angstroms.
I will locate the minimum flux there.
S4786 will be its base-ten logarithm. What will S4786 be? 0.96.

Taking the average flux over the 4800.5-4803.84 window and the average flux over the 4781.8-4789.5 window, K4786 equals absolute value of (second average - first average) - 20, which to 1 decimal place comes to -18.0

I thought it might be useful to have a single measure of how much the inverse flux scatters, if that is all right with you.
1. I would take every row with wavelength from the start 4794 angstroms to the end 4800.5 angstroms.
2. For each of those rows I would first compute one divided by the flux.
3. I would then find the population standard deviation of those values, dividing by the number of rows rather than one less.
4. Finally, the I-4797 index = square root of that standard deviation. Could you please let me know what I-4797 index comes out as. 0.051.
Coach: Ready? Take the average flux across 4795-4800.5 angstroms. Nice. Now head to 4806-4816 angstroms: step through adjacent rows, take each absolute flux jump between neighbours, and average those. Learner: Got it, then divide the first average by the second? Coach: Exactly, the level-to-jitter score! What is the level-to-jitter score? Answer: 68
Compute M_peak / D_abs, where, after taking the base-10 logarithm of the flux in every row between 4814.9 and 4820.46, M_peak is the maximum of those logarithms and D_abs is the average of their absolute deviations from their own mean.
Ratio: 105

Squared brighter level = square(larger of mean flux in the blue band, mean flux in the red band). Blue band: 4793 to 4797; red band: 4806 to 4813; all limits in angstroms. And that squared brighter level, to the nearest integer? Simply 163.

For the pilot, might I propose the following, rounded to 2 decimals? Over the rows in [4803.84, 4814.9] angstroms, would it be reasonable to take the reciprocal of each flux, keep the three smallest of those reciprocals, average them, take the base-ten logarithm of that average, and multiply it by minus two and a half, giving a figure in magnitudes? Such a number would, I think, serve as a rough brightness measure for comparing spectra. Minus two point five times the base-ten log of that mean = 2.79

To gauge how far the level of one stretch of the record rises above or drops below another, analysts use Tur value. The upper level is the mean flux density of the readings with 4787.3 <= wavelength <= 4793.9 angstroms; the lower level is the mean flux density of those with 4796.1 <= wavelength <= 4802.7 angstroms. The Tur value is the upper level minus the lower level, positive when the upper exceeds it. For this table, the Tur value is -1.3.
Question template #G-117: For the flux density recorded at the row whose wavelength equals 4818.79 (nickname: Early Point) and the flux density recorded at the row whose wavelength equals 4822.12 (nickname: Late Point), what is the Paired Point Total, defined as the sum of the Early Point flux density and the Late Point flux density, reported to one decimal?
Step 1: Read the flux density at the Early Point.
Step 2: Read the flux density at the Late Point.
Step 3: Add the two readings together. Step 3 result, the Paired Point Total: 24.3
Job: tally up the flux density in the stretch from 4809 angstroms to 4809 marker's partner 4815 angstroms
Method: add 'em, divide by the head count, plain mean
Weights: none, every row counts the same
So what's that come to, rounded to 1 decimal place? 13.0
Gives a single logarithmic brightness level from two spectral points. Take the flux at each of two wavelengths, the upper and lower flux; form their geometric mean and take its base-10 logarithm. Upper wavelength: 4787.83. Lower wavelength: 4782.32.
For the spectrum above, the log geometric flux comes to 0.987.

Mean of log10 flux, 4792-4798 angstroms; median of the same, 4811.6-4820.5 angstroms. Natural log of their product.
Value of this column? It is 0.15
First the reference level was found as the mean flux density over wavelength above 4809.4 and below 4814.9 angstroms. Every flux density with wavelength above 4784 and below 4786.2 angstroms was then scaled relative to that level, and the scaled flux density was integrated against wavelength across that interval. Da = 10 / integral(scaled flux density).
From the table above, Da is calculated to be 6.4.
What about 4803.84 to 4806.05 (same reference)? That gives 4.7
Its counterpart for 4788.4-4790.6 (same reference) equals 5.9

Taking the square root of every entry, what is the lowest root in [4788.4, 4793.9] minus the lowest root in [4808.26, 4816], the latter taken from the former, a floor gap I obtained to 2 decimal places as -0.39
